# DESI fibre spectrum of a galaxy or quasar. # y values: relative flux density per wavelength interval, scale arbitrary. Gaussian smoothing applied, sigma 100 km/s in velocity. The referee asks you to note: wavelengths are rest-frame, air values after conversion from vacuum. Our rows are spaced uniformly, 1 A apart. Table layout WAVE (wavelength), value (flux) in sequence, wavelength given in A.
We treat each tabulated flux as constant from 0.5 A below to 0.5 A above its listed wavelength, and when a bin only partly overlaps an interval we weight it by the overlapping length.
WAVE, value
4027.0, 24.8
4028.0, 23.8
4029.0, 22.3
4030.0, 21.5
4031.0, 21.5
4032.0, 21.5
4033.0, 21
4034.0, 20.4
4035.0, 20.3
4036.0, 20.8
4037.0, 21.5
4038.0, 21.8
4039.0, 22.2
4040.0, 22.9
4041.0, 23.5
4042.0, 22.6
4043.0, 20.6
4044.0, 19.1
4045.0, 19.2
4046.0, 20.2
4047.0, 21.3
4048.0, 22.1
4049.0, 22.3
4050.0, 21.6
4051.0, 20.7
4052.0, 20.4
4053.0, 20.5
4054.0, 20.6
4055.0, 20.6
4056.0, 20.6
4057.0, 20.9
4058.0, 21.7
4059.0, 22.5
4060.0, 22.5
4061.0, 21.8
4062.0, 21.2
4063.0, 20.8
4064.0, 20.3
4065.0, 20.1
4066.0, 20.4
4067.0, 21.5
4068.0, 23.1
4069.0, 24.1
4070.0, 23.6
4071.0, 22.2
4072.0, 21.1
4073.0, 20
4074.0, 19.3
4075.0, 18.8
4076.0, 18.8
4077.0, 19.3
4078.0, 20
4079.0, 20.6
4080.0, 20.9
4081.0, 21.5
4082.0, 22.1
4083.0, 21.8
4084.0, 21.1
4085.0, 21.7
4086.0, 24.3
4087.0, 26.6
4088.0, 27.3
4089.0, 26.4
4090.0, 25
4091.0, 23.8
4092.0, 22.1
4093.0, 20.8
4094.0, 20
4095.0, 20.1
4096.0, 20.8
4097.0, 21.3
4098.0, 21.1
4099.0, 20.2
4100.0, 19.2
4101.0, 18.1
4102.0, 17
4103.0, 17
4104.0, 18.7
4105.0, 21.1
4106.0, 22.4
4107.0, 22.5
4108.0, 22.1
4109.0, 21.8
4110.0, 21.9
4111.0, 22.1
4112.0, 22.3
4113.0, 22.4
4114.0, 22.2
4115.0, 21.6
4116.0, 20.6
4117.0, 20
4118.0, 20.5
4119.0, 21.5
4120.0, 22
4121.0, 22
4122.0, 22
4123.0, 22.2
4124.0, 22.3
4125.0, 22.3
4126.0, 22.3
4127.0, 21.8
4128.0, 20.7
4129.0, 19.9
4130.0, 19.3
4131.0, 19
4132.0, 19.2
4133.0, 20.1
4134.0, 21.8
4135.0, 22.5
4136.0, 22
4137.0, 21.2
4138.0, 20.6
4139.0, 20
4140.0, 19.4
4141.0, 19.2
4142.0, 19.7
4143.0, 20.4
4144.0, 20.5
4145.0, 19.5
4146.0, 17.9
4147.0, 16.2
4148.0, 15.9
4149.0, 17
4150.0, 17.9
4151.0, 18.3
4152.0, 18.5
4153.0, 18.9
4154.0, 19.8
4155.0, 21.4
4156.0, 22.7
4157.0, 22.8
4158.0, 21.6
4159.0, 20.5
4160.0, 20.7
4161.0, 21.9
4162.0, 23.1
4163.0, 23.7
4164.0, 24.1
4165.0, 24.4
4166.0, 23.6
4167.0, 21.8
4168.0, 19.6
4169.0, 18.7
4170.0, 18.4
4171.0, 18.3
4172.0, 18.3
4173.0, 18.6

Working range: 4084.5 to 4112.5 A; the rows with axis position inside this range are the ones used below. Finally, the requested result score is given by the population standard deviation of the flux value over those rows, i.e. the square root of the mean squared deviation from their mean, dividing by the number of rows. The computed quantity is 2.56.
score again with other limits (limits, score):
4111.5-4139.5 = 1.09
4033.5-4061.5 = 1.06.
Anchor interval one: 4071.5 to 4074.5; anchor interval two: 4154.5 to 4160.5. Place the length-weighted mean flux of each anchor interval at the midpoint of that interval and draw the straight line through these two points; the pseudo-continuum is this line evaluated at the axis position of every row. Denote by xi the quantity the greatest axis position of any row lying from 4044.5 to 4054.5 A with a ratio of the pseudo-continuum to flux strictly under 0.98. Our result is 4054.0 A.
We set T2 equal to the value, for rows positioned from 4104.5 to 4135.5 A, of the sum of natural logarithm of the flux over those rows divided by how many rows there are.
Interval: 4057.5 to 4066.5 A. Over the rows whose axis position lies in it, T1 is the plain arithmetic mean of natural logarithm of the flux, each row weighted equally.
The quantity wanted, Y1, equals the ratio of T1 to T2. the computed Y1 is 1.00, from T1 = 3.06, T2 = 3.06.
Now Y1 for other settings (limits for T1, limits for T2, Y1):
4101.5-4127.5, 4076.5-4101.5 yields 0.99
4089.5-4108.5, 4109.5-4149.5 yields 1.00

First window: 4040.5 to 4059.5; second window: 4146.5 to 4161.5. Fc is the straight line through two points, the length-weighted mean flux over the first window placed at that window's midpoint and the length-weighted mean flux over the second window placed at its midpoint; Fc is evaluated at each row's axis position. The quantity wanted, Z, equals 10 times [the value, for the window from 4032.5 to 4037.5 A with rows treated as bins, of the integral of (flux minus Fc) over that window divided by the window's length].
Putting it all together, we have -5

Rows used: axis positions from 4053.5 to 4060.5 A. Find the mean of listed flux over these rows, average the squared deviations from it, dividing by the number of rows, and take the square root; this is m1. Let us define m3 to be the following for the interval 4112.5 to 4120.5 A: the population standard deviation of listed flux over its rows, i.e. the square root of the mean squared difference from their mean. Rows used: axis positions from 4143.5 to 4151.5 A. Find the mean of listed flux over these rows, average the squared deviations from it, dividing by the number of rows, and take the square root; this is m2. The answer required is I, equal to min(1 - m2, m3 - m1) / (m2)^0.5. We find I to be -0.4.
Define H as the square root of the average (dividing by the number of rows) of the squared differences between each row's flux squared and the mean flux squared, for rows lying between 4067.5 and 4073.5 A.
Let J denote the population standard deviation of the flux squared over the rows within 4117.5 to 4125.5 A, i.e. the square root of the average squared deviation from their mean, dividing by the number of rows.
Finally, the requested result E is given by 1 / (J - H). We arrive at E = -0.03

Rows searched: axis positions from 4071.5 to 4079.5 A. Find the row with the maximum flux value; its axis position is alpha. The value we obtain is 4072.0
